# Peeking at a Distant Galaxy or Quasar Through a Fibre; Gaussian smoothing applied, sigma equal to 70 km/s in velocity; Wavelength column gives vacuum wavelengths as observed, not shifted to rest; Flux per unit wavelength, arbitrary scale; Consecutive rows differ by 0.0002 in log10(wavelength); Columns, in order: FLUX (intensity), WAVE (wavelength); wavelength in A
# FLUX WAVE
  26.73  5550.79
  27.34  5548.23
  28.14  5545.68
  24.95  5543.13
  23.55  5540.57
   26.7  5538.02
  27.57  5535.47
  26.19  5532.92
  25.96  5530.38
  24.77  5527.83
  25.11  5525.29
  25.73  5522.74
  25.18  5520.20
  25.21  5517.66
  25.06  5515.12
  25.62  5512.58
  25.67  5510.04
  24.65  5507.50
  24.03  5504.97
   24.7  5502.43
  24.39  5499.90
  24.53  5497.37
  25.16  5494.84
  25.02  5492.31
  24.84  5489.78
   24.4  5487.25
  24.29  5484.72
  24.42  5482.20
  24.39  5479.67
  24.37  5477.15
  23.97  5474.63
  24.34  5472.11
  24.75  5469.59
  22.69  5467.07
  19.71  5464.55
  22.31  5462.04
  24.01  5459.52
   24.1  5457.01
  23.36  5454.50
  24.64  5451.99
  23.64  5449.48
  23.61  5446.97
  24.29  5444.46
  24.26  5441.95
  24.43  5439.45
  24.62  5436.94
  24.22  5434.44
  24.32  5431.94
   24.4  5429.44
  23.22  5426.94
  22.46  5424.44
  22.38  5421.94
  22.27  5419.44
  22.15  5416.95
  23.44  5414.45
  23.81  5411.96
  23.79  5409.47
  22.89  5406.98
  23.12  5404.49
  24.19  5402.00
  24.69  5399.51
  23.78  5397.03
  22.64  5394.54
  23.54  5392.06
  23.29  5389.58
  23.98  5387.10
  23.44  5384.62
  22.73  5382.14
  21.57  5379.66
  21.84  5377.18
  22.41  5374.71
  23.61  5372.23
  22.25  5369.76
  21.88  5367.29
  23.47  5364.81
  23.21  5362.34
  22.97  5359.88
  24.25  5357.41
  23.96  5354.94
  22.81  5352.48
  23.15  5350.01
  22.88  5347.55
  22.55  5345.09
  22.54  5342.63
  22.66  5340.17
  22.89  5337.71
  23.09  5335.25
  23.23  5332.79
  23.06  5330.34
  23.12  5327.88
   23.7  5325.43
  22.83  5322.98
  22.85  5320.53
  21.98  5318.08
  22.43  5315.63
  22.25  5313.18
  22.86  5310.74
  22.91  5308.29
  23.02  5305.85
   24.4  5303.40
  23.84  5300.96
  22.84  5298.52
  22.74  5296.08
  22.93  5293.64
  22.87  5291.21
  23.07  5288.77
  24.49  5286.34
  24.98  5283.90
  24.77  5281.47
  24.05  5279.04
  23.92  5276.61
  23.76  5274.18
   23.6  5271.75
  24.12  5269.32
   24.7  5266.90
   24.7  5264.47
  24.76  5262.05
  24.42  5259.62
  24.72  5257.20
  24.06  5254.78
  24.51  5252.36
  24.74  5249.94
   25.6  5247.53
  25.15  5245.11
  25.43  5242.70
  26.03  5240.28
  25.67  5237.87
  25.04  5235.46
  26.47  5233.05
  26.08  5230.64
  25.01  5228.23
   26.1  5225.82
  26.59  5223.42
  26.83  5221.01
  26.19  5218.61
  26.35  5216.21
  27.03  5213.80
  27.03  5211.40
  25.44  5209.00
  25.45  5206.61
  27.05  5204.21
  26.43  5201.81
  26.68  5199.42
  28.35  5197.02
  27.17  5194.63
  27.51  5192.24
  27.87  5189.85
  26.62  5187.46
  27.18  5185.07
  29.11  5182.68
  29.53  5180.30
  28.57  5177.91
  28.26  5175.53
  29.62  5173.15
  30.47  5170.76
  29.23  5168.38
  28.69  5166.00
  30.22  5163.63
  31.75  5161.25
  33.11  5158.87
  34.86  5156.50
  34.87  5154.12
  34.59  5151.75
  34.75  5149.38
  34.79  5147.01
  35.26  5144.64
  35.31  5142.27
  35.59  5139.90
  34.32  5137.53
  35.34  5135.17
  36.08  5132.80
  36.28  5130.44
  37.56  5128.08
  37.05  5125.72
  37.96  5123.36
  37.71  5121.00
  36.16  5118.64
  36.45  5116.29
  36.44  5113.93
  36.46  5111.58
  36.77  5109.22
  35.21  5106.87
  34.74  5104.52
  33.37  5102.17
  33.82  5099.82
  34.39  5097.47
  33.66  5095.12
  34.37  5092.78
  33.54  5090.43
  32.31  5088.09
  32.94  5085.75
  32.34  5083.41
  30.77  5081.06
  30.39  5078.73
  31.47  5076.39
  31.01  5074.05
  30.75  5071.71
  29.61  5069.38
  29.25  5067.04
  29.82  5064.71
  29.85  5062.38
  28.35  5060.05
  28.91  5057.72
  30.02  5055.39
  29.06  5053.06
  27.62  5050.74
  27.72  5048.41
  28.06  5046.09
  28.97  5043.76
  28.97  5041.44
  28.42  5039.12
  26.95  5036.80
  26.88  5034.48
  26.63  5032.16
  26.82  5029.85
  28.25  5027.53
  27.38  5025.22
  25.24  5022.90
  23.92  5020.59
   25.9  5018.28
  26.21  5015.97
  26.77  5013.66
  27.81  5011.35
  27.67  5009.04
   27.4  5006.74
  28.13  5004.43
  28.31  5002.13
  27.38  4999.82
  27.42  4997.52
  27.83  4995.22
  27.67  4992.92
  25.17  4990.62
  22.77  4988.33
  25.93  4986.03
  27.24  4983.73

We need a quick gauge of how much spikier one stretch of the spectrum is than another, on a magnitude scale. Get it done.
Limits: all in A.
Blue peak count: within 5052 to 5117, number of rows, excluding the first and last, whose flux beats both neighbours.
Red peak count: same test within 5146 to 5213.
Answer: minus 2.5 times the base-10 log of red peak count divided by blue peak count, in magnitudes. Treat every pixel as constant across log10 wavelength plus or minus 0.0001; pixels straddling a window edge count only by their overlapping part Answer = 0.17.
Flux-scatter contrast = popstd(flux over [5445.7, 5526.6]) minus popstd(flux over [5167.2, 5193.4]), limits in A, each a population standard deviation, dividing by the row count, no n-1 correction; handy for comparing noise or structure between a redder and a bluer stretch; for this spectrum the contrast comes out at 0.0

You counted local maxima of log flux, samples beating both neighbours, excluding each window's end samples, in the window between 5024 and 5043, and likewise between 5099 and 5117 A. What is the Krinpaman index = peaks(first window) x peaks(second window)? 1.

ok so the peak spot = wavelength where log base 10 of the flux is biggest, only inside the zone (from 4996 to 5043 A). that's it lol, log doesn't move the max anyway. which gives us 5041.44 A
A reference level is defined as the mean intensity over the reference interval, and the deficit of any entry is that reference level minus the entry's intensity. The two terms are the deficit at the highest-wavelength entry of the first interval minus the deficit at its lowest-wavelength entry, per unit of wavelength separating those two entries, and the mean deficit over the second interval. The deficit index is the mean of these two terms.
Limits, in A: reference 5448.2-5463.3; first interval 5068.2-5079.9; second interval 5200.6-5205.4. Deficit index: -1.6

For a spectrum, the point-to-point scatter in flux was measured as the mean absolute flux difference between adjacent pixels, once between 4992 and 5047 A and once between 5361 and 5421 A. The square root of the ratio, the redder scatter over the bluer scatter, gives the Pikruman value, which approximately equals 1.01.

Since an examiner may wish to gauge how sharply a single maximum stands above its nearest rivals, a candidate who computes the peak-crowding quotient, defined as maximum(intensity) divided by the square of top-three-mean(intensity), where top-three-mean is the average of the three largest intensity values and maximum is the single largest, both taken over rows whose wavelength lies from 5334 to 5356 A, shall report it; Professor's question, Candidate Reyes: 0.0438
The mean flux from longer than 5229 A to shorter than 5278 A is 24.9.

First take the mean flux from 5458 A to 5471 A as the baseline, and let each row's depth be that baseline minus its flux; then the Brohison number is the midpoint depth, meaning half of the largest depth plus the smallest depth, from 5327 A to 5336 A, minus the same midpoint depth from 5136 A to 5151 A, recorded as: 12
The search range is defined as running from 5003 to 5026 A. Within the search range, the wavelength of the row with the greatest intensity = 5004.43 A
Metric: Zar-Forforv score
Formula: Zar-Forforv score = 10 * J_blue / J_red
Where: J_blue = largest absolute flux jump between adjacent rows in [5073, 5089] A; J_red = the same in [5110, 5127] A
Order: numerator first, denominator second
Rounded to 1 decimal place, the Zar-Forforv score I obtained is 10.1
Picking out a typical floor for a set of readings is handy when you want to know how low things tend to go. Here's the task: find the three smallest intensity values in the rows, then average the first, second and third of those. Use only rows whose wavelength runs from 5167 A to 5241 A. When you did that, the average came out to 25.2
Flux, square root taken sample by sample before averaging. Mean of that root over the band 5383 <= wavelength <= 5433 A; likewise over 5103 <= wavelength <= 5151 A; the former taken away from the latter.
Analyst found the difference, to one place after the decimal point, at 1.2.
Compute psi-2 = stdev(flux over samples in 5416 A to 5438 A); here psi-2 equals 1.0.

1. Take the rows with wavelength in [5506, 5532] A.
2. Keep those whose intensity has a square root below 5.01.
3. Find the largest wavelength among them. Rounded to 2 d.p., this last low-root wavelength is 5527.83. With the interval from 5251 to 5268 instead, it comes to 5266.90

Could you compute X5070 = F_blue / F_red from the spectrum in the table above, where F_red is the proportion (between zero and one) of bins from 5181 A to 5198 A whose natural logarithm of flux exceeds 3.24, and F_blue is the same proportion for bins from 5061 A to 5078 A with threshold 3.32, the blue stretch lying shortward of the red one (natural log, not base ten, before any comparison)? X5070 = 1.0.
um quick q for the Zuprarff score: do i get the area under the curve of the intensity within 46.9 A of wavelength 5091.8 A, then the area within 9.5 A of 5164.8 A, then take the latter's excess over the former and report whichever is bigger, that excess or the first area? 3092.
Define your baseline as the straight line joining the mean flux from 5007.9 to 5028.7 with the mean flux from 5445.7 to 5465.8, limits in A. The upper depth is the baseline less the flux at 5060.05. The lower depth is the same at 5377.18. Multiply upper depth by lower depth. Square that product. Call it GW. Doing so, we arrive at 17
